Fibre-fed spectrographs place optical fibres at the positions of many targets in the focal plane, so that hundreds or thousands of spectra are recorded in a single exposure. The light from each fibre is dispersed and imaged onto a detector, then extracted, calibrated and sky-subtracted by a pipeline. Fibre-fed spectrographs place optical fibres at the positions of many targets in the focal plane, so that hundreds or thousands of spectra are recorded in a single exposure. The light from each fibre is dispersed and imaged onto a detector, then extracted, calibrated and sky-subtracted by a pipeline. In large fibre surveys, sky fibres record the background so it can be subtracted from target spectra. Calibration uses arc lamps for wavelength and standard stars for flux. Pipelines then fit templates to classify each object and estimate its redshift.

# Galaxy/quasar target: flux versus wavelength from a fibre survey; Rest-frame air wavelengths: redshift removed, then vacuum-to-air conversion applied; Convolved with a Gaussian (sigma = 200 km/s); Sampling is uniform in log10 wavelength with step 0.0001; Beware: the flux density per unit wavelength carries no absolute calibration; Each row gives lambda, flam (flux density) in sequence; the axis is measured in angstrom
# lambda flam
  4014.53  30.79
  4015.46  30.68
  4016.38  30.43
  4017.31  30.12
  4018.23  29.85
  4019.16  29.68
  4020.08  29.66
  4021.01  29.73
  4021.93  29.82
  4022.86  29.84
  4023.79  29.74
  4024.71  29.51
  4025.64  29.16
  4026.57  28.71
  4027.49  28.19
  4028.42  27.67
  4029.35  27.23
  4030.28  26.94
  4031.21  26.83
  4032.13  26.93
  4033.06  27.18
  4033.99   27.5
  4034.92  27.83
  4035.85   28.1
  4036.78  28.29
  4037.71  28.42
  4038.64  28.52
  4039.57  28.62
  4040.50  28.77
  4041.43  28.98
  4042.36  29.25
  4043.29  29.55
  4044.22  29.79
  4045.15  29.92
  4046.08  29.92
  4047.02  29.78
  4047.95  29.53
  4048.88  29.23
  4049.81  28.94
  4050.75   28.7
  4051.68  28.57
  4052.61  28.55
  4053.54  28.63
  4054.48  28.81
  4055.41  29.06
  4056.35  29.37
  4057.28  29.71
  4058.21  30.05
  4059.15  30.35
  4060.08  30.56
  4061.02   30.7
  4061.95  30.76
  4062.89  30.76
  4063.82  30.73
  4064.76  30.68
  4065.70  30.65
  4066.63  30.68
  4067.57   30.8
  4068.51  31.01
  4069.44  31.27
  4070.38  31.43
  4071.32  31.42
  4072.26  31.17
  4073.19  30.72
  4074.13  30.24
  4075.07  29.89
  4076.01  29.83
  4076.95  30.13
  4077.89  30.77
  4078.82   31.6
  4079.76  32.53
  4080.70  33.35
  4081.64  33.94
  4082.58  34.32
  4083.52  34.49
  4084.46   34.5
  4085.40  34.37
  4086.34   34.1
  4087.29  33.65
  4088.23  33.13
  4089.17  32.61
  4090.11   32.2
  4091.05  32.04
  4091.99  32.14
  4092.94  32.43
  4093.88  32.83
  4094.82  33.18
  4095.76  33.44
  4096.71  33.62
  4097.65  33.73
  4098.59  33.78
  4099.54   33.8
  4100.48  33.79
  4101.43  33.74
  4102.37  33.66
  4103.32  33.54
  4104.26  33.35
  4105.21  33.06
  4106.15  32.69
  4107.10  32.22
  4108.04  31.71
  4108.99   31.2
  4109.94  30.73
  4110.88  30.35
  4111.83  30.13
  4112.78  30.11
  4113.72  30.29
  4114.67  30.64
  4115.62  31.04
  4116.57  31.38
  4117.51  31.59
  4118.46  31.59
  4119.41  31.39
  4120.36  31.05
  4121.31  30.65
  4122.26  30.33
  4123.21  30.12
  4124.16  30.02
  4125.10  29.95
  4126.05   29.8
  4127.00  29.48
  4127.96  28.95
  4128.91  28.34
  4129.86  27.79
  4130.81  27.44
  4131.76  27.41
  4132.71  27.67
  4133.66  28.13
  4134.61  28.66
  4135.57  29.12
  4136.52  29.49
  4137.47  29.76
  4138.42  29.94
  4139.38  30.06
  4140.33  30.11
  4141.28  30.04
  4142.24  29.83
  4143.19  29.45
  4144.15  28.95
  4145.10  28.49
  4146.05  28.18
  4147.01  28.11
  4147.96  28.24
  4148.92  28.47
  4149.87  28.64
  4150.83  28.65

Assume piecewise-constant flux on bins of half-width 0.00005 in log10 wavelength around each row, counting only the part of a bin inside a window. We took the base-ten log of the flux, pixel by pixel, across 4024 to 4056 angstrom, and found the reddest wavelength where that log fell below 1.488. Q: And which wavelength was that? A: 4055.41 angstrom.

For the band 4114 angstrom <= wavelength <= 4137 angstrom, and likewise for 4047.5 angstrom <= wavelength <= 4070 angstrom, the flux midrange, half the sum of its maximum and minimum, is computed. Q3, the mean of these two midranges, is 29.7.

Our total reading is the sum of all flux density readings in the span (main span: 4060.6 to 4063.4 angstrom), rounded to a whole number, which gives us 92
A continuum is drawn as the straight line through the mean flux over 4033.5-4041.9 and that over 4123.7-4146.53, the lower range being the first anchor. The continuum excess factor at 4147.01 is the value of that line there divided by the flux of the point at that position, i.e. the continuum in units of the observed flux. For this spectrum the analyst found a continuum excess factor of 1.04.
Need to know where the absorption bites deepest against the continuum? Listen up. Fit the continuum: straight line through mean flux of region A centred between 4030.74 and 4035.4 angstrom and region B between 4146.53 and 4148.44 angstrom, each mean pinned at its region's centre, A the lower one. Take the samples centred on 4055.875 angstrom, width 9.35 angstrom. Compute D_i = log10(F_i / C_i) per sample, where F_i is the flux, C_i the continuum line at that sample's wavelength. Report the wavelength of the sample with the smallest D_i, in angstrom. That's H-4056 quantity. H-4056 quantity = 4052.61 angstrom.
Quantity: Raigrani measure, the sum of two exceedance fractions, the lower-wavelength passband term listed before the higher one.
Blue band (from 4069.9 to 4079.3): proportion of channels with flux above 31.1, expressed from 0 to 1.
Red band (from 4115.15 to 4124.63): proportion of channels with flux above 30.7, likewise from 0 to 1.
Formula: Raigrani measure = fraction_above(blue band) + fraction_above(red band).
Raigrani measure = 1.0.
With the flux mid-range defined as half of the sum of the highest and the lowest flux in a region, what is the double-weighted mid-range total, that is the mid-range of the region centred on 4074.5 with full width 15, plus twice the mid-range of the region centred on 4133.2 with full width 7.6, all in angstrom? 88.8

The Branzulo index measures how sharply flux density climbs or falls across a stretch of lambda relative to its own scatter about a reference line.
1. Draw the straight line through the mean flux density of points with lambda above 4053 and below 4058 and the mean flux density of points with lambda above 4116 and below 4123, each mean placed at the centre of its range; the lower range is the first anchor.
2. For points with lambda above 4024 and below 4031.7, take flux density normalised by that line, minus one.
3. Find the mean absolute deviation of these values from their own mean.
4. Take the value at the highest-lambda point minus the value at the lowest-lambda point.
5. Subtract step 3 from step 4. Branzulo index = -0.13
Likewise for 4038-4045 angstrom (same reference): 0.03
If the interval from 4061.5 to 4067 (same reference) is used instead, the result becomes -0.01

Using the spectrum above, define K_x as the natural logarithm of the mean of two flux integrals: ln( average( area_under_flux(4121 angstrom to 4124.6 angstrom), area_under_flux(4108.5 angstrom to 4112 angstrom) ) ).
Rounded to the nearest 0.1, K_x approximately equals 4.7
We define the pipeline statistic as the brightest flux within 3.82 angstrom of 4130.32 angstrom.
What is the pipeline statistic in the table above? 29.48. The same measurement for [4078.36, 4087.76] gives 34.5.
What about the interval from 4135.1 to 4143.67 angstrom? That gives 30.11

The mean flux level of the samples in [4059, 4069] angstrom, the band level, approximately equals 30.7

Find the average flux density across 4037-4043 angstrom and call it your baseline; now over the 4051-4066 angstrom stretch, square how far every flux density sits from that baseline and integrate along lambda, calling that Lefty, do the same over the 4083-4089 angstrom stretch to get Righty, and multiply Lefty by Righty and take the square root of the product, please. 69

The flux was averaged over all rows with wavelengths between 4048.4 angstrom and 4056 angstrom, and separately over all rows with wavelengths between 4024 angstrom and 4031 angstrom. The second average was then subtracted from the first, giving 1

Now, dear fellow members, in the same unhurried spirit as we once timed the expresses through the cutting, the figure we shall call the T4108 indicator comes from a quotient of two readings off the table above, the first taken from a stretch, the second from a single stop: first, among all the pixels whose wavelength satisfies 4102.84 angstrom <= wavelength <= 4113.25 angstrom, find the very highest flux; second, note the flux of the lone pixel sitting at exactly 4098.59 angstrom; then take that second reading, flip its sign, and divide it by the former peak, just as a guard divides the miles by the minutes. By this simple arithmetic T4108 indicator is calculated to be -1.01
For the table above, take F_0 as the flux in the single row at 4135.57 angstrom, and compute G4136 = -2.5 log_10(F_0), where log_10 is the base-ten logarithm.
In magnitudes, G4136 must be -3.66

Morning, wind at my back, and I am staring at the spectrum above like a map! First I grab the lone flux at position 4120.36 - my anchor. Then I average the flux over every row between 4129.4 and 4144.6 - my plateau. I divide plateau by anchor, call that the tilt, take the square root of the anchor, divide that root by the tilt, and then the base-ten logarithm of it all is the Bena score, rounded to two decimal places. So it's 0.78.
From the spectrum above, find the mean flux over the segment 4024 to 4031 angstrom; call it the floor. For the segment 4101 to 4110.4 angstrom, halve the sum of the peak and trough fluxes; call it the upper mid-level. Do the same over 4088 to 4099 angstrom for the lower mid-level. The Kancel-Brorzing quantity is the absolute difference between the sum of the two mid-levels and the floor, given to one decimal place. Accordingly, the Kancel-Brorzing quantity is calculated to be 36.9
